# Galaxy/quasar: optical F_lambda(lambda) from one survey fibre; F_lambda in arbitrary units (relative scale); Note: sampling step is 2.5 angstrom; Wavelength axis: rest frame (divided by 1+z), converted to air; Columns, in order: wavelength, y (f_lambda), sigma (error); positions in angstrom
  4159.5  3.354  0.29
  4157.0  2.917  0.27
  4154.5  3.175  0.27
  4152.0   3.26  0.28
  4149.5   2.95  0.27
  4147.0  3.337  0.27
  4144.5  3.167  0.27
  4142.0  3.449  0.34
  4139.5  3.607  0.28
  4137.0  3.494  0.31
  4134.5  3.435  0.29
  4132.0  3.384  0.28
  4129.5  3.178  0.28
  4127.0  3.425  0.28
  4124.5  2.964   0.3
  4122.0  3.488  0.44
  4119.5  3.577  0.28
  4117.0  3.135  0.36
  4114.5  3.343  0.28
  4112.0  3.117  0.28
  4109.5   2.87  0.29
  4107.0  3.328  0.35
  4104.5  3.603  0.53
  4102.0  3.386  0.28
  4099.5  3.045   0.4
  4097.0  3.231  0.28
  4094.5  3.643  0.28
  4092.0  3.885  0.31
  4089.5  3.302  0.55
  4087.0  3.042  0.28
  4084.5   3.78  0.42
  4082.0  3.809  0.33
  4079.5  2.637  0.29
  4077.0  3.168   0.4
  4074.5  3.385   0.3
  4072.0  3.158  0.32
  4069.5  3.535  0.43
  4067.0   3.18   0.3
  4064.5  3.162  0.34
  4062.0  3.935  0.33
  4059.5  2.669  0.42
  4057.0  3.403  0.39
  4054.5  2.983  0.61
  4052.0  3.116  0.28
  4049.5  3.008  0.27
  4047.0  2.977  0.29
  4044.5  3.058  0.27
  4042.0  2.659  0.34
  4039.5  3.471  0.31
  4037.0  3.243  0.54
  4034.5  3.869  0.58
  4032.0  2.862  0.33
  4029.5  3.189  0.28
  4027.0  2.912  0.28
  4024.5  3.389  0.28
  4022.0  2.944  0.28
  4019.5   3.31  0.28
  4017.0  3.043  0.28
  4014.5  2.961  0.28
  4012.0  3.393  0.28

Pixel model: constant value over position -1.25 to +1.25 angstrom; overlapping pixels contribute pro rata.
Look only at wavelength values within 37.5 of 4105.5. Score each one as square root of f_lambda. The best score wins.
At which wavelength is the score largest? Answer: 4092.0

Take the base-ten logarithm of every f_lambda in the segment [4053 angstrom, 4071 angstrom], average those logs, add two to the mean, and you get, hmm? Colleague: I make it 2.51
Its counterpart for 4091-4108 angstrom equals 2.54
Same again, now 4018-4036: 2.50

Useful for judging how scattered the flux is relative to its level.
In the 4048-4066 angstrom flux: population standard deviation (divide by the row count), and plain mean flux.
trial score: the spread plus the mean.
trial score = 3.55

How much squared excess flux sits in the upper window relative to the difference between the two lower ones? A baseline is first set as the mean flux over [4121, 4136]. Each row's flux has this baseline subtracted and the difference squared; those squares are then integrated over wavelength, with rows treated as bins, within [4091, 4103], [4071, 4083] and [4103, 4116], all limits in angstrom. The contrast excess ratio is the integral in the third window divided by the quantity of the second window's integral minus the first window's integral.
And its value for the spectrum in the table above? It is 1.4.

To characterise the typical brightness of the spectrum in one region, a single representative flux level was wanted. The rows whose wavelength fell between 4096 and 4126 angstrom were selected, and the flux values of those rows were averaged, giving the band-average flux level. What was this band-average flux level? 3.26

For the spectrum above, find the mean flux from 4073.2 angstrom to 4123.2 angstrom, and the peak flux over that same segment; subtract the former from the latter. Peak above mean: 0.5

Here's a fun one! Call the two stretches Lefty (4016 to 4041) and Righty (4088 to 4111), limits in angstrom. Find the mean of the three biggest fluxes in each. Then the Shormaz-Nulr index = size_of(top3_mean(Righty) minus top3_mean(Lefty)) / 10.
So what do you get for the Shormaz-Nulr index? 0.013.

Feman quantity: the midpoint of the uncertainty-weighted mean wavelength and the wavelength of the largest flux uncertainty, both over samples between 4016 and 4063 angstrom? 4047.6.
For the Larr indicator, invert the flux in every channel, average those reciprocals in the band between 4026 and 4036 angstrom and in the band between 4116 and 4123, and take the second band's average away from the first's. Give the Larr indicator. 0.021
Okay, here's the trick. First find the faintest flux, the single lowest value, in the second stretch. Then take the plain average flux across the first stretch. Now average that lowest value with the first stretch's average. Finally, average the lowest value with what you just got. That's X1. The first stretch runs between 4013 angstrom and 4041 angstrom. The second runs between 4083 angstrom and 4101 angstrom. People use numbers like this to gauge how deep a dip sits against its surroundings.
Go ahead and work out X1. 3.08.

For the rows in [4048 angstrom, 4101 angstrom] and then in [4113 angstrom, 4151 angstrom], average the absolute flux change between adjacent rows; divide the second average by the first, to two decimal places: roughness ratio 0.55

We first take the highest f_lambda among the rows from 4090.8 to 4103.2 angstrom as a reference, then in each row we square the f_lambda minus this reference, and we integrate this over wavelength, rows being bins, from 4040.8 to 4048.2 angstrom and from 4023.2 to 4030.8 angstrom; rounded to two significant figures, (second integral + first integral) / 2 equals 5.9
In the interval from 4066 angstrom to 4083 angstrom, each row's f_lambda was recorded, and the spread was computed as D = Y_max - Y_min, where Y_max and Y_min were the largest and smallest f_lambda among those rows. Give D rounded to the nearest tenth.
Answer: 1.2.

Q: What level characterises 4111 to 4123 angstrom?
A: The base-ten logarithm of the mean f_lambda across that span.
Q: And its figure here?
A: 0.523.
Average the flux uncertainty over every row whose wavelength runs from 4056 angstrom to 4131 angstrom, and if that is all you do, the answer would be 0.344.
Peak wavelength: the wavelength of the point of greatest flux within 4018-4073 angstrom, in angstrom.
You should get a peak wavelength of 4062.0 angstrom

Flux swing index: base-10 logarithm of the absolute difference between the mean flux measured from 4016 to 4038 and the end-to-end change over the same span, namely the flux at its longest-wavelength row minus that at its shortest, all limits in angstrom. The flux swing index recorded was 0.48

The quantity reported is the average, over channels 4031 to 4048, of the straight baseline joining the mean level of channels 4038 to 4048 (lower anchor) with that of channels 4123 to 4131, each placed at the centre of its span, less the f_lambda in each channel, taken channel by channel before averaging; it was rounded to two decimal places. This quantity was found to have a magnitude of -0.13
